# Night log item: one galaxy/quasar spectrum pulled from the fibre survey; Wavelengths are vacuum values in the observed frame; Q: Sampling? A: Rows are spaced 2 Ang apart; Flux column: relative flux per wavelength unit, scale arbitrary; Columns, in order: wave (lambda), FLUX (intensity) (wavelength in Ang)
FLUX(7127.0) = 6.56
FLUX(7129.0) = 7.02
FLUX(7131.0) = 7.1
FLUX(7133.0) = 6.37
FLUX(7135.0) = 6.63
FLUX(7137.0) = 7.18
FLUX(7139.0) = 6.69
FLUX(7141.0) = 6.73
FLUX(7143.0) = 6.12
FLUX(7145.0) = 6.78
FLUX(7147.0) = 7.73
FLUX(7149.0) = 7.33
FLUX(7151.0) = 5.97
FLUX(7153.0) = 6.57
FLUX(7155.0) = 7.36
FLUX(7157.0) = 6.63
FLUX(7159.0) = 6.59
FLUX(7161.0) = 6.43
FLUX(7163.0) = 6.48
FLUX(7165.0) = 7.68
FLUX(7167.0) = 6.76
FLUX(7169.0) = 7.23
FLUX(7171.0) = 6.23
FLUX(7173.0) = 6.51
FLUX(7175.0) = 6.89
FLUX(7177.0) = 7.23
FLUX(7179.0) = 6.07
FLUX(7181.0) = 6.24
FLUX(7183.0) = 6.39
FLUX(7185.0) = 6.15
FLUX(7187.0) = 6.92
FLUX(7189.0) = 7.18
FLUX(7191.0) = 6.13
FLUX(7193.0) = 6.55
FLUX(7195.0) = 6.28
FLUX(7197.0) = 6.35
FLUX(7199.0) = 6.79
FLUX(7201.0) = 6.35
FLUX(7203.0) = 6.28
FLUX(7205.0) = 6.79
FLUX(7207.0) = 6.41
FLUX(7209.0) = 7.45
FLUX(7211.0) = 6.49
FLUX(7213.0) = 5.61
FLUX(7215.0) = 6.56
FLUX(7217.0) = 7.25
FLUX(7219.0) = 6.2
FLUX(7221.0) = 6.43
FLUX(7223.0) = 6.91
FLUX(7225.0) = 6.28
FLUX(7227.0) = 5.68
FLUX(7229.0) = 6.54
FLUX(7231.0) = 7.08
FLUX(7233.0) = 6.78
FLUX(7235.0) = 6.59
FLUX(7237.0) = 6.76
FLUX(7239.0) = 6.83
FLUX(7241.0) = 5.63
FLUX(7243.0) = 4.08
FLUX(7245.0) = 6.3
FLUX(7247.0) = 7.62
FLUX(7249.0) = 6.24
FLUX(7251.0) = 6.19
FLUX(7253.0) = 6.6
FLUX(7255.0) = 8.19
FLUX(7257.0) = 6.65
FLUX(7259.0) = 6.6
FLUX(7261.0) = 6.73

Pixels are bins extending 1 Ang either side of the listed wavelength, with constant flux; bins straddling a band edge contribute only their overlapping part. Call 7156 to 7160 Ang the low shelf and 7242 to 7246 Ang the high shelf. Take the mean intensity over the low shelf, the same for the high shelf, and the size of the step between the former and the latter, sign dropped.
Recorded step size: 1.4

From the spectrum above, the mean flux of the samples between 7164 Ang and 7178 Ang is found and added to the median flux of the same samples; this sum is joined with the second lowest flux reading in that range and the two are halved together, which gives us 10.2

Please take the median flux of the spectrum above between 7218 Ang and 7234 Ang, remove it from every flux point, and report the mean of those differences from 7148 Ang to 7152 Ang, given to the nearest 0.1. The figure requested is 0.2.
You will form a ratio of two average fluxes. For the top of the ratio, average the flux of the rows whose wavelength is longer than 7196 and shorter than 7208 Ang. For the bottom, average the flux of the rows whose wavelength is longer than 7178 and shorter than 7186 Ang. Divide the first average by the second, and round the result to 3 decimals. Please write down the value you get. 1.045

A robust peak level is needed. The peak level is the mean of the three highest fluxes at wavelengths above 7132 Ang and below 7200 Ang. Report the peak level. 7.6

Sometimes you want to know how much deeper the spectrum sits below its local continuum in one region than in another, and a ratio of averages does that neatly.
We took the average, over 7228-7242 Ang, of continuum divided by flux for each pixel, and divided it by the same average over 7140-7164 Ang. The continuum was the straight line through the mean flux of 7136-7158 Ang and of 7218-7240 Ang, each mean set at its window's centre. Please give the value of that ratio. 0.98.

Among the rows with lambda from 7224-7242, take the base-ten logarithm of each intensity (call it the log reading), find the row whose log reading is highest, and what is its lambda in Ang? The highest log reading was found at 7231.0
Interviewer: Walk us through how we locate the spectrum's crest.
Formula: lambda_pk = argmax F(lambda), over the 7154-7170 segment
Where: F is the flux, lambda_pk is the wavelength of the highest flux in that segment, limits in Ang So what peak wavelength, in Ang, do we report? 7165.0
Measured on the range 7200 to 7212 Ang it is 7209.0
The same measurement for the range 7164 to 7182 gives 7165.0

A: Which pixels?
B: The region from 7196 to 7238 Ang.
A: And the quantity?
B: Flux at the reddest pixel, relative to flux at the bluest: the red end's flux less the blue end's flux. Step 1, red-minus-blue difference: 0.4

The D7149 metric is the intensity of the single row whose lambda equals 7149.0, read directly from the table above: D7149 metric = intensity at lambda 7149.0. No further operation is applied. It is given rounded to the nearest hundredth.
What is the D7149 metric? 7.33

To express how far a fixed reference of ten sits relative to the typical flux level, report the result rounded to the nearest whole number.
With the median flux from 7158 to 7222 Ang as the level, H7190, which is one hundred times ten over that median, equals 154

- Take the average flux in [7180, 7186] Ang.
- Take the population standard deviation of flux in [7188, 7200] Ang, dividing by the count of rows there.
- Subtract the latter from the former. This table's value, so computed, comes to 5.9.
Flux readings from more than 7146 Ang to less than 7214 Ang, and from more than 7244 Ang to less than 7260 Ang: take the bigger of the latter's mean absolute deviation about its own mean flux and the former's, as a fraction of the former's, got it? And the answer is 1.36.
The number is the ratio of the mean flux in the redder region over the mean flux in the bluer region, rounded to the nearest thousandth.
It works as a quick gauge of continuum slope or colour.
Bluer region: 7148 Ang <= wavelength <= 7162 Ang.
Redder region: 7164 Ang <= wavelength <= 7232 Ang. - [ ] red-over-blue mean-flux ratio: 0.983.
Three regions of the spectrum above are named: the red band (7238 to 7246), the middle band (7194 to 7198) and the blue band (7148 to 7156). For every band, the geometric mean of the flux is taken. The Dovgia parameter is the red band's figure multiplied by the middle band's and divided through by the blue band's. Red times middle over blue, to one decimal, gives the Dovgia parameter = 5.2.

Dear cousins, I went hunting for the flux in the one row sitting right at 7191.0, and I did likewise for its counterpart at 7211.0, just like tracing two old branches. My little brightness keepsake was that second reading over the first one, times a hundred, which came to 106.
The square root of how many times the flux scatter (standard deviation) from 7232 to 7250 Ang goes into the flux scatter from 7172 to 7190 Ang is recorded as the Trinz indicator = 0.7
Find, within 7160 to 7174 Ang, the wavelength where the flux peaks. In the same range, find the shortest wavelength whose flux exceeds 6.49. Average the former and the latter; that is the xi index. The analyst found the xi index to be 7165 Ang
